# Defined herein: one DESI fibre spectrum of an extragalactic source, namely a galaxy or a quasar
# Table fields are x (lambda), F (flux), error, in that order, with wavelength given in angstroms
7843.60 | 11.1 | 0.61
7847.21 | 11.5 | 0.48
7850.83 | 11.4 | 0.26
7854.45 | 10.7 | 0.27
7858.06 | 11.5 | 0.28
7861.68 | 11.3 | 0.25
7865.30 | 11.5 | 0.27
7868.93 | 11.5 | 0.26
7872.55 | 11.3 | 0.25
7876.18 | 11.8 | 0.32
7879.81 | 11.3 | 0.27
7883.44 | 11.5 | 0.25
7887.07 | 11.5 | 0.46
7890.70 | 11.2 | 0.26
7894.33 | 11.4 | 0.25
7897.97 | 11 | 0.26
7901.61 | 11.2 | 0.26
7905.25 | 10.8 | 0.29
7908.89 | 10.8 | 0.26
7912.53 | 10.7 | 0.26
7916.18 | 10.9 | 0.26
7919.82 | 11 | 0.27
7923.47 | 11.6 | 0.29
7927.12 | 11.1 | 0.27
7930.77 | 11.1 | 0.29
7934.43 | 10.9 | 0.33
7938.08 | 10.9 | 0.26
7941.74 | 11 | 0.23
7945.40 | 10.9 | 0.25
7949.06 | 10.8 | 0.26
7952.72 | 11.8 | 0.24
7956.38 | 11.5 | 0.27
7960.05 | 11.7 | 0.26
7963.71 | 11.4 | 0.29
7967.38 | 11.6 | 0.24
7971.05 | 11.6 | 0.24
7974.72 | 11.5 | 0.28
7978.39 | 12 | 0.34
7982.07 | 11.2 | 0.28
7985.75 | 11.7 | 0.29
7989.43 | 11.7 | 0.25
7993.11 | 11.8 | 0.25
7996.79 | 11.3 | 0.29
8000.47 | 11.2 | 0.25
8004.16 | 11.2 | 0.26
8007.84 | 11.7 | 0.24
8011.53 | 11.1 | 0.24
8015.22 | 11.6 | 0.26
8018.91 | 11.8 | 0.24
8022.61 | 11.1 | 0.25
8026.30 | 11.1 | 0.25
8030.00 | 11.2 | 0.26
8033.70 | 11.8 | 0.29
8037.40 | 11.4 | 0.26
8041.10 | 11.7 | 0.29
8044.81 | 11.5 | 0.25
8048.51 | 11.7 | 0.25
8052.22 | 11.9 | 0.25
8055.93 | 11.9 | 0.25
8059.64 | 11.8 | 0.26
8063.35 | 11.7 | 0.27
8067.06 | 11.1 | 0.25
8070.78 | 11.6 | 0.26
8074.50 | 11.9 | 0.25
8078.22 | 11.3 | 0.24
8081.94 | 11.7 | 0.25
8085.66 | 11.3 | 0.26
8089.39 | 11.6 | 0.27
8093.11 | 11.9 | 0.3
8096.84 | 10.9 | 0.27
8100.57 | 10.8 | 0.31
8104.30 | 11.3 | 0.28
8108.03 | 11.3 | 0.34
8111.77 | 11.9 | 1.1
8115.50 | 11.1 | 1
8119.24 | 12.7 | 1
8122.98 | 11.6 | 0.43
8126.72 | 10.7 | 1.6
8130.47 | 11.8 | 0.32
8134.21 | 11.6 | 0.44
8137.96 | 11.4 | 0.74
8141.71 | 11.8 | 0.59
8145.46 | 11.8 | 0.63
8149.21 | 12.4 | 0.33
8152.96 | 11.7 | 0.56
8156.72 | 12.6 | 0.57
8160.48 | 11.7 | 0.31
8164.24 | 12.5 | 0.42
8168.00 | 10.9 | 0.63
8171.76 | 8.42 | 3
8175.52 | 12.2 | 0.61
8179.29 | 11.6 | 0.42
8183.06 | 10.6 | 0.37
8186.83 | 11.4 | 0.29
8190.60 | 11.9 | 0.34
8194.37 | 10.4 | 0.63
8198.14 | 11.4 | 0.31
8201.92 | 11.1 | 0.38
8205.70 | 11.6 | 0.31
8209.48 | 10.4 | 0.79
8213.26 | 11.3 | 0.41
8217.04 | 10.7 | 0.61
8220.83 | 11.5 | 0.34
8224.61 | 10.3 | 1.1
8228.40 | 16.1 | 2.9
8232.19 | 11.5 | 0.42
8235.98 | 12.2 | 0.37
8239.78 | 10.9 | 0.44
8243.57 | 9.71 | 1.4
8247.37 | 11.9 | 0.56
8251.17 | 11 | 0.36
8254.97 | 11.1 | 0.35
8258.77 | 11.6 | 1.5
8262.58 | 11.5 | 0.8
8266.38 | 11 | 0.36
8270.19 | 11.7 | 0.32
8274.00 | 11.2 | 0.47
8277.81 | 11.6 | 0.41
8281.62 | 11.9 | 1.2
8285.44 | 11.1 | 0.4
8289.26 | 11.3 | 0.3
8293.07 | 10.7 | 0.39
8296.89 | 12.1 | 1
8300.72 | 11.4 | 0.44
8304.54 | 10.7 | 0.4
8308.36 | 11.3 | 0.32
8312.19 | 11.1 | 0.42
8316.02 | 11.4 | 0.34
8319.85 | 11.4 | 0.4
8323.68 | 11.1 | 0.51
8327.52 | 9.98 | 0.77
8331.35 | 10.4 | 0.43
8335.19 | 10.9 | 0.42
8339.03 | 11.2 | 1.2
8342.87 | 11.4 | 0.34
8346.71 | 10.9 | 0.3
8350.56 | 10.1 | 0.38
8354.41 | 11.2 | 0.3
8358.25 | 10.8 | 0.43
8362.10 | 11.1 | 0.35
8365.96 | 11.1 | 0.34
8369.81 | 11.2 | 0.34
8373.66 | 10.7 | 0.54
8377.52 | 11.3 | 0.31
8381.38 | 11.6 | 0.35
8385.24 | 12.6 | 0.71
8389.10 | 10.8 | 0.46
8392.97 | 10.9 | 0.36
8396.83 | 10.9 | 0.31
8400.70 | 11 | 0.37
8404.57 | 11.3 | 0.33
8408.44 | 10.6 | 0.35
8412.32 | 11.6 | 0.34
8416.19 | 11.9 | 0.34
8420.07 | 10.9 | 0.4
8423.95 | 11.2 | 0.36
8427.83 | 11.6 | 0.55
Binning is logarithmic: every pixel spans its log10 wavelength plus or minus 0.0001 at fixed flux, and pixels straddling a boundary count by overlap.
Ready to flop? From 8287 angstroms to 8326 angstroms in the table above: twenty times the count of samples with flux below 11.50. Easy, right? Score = 180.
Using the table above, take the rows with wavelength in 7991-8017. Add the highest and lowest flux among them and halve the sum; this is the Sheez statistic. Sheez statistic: 11.45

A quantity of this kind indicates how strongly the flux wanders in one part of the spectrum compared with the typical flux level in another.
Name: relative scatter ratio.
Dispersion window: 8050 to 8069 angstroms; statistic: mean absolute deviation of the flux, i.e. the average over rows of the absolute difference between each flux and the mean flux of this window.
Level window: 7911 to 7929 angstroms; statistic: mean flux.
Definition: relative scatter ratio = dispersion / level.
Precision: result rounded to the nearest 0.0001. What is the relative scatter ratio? 0.0210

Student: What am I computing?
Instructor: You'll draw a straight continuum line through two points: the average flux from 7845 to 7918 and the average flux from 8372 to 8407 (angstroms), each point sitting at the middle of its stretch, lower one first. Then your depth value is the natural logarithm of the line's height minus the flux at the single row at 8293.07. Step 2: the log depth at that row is -0.6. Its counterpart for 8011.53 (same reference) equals -2.0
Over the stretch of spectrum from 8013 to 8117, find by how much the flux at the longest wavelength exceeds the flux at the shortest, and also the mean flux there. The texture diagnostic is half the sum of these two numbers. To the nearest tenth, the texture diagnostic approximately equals 5.5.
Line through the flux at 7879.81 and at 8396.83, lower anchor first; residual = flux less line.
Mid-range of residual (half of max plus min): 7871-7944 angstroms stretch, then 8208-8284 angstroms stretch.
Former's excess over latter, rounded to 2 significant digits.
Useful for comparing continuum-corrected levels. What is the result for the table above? -1.9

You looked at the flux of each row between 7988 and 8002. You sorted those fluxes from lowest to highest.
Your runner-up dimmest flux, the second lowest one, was 11.3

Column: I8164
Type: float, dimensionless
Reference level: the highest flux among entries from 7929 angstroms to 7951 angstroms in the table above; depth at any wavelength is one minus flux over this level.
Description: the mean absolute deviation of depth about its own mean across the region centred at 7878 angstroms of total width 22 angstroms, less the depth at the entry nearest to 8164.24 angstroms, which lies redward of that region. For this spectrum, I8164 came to 0.14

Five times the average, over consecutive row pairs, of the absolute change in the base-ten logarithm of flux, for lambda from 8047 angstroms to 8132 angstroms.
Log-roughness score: 0.10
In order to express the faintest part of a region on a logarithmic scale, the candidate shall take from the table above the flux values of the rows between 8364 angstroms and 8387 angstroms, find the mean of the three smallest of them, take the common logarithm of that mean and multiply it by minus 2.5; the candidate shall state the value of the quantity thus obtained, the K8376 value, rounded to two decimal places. -2.60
